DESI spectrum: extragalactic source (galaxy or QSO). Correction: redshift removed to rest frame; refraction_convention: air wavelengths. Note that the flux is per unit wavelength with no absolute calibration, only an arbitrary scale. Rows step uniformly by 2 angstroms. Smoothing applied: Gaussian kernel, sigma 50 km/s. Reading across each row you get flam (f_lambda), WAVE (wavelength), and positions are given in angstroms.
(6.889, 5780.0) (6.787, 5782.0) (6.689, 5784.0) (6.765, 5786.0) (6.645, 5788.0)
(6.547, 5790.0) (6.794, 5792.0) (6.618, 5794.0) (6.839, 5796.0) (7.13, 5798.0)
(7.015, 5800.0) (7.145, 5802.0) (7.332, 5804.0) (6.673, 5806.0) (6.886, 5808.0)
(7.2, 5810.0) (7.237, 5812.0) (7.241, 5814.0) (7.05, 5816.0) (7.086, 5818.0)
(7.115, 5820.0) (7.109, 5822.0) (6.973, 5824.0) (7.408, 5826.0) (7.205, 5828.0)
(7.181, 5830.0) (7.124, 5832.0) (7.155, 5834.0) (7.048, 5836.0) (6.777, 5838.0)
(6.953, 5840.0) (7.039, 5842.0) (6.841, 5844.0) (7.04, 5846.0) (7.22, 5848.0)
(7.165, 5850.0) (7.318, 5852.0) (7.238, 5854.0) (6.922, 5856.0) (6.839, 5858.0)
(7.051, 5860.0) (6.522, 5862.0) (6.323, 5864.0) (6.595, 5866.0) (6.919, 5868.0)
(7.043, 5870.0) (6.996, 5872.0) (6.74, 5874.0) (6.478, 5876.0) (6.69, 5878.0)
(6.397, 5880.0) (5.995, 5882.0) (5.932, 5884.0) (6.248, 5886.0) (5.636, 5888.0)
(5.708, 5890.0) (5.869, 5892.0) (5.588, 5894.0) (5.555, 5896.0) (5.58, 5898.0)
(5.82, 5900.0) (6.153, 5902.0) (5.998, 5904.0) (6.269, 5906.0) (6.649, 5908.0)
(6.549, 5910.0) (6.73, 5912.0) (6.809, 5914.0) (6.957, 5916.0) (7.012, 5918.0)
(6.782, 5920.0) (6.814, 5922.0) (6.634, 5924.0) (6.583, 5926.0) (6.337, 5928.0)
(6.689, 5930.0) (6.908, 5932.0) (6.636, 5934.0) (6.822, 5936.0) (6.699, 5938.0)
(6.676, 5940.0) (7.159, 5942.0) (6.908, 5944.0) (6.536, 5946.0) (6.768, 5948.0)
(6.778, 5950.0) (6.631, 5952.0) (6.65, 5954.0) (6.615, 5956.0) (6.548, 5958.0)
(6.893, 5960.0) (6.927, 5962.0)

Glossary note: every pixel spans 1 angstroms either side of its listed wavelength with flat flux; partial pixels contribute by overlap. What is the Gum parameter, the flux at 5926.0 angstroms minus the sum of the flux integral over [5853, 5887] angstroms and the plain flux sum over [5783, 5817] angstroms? -337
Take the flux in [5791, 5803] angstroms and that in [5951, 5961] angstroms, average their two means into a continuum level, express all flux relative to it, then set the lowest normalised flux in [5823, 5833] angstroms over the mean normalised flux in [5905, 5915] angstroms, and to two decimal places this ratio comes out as 1.06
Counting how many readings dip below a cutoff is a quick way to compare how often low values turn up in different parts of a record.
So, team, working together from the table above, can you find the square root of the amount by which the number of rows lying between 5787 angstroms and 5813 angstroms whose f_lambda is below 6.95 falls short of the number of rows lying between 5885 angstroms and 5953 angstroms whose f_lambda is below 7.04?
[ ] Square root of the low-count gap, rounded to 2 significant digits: 5.1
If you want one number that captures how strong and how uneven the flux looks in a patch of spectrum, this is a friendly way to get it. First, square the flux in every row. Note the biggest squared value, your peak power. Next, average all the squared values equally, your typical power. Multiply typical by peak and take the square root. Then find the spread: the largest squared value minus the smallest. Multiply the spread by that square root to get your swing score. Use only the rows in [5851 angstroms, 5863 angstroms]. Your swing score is 563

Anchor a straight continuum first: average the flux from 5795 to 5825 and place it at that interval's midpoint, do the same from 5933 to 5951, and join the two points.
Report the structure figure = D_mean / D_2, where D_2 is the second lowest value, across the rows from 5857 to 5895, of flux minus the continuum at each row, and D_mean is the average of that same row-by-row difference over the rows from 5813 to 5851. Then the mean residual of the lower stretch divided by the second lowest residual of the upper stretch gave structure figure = -0.1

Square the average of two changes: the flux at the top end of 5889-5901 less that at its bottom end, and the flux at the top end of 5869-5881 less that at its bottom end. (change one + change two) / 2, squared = 0.07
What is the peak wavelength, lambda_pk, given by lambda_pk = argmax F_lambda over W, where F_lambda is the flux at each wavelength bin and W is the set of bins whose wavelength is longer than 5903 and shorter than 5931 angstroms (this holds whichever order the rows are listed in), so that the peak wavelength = 5918.0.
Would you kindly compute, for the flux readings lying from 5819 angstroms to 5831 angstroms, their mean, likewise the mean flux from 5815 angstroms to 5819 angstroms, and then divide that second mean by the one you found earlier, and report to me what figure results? 0.99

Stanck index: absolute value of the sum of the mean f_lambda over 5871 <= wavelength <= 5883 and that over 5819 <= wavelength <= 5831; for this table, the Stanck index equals 13.71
